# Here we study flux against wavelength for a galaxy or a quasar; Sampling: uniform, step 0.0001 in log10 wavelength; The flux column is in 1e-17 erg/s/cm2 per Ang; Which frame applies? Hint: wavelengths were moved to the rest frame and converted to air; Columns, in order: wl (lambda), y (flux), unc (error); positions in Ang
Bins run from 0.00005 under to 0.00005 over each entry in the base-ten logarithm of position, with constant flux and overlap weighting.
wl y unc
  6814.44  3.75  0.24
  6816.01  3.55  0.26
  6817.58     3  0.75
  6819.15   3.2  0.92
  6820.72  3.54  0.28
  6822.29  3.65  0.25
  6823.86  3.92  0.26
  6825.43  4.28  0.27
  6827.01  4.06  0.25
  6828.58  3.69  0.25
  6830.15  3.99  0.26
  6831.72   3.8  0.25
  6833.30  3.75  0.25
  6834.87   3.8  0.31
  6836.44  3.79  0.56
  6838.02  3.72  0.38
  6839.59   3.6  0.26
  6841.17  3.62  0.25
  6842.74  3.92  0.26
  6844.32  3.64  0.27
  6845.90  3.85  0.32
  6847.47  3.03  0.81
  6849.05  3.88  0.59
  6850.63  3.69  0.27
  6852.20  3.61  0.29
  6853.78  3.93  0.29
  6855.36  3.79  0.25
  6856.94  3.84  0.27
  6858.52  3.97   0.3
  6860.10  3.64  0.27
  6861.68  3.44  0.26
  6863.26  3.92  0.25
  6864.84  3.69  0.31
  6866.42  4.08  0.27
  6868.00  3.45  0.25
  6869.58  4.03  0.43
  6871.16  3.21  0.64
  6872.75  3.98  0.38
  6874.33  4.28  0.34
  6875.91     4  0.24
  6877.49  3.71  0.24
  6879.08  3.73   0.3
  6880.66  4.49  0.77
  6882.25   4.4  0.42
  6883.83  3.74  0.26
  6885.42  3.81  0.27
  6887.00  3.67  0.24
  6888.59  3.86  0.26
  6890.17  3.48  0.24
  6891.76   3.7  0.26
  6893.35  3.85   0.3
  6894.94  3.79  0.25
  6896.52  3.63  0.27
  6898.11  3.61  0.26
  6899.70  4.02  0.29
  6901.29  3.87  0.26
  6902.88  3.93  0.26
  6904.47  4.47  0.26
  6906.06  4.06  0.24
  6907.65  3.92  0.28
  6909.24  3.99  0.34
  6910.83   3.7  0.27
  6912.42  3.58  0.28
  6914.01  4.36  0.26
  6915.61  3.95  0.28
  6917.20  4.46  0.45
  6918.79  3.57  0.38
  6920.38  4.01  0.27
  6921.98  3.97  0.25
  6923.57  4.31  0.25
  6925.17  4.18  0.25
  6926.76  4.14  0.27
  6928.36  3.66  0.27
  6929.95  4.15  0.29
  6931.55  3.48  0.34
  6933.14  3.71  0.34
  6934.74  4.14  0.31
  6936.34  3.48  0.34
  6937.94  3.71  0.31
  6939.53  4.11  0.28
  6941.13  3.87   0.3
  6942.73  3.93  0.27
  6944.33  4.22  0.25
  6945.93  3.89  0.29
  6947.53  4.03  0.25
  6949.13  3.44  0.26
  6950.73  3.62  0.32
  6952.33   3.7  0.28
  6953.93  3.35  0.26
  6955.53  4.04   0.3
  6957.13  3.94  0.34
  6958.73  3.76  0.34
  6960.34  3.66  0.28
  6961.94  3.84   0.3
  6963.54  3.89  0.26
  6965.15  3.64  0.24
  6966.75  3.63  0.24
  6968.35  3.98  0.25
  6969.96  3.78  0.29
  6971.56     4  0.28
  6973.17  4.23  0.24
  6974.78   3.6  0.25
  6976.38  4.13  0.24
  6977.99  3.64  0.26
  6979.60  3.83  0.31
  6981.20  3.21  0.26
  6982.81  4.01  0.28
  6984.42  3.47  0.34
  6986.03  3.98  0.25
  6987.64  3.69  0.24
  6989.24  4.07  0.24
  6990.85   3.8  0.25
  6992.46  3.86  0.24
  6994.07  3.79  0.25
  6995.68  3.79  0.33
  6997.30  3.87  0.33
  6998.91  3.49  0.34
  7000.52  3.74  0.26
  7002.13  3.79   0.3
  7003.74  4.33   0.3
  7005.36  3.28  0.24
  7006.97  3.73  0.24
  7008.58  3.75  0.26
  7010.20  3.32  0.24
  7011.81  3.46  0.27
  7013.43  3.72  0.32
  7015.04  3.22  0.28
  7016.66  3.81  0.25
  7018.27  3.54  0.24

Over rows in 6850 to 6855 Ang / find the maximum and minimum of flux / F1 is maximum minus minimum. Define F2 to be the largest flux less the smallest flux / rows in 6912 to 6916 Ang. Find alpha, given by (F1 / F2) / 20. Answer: 0.021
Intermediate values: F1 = 0.32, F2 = 0.78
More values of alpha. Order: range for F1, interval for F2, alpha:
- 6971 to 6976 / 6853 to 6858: 0.225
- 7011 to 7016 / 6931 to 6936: 0.038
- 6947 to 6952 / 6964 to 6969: 0.084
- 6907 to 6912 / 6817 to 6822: 0.027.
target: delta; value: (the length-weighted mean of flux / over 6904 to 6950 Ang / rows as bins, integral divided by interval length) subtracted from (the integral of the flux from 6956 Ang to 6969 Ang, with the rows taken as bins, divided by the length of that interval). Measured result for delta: -0.15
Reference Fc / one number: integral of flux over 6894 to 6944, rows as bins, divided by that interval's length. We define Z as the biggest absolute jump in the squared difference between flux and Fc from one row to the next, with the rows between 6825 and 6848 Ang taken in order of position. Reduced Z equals 0.8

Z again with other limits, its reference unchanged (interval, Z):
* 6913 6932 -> 0.3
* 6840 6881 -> 0.8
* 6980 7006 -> 0.5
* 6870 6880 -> 0.5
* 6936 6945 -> 0.2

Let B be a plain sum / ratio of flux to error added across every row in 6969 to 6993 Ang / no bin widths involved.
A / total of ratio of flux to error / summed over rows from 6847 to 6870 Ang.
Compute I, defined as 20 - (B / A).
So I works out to 18.8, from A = 185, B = 219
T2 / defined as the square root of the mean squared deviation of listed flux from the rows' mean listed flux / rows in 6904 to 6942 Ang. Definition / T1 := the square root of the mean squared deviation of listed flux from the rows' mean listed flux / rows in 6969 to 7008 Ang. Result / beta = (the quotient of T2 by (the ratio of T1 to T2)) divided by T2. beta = 1.10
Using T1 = 0.265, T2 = 0.29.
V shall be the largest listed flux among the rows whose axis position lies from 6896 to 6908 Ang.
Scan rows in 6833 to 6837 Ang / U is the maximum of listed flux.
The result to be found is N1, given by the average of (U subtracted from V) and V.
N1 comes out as 2.57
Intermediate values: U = 3.8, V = 4.47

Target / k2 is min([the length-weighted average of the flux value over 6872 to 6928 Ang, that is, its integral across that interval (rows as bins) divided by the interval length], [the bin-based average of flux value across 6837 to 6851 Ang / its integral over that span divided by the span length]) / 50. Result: 0.0732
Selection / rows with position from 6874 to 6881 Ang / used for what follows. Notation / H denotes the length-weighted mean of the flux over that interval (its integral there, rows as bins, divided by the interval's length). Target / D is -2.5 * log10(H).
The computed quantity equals -1.51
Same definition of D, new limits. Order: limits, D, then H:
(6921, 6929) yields -1.52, 4.05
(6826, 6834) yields -1.47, 3.87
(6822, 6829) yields -1.49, 3.95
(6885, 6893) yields -1.42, 3.71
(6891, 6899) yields -1.43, 3.72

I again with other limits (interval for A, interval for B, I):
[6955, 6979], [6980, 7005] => 19.0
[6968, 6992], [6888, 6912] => 19.0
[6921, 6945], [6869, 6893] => 19.1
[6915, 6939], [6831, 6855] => 19.1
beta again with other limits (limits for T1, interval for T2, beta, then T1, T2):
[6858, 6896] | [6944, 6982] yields 0.86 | 0.295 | 0.25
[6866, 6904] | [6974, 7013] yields 0.93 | 0.287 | 0.27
